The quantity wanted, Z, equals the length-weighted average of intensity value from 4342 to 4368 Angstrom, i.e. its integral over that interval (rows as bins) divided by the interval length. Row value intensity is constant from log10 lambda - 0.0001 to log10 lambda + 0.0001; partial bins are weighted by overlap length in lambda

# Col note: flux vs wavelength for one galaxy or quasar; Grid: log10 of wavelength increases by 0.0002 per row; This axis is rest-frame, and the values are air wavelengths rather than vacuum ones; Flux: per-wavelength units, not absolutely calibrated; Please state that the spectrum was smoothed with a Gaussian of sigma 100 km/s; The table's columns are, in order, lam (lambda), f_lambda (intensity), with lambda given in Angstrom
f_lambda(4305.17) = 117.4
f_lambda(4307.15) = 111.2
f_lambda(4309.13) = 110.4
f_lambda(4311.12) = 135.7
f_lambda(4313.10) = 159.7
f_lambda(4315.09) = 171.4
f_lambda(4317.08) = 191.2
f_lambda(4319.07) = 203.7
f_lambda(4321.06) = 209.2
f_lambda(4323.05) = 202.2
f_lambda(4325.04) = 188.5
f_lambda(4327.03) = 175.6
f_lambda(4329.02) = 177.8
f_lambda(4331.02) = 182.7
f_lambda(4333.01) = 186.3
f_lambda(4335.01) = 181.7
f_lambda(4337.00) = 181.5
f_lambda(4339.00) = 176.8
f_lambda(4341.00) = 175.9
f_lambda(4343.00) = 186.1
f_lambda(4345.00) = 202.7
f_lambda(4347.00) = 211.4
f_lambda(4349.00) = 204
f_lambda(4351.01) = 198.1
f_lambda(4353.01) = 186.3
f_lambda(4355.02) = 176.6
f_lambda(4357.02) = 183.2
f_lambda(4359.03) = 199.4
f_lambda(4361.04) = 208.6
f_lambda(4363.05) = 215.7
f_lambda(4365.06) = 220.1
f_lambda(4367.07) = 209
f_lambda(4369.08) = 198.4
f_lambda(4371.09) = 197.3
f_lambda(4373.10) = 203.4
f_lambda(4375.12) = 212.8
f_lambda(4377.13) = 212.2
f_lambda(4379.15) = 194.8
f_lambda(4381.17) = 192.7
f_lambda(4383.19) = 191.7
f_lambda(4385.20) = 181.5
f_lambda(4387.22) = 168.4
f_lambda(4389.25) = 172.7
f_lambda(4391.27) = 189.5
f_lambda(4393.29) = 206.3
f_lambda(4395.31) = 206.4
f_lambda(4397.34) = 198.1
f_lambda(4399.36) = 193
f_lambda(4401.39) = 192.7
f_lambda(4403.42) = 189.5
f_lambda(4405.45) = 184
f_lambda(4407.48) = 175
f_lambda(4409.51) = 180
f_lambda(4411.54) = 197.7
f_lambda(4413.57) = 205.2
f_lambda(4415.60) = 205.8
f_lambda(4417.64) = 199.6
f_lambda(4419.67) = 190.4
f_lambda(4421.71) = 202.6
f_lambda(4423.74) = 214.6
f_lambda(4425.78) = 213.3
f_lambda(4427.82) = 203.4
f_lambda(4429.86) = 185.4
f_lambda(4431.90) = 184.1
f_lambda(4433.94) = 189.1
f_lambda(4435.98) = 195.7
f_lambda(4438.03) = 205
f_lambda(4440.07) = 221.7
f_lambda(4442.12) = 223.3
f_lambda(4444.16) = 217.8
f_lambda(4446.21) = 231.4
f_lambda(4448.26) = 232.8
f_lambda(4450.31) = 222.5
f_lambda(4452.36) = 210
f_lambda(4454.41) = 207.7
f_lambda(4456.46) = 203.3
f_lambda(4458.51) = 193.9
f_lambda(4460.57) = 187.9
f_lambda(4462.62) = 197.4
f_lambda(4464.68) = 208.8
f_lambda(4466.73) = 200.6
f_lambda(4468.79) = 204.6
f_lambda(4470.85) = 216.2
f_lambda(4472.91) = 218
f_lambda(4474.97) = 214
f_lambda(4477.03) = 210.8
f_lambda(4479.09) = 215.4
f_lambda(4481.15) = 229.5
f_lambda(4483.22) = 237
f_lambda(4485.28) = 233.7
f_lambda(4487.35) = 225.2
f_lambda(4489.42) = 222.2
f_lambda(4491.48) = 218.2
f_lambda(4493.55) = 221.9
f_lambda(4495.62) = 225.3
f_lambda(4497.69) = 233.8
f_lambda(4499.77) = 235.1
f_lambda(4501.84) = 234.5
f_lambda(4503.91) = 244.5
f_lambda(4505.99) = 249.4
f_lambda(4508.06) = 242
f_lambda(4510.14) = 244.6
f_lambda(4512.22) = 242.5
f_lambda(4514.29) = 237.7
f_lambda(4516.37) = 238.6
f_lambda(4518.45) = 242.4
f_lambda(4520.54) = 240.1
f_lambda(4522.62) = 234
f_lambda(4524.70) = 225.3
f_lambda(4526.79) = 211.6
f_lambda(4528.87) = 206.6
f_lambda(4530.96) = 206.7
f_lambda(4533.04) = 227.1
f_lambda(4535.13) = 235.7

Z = 200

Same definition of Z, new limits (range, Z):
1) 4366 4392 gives 194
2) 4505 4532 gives 232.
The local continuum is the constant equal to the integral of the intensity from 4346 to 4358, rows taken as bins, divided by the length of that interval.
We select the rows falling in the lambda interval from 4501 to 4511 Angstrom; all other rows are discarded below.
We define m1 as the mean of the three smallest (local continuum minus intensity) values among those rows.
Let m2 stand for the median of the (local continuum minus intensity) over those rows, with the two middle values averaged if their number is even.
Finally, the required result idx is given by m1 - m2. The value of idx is -1.7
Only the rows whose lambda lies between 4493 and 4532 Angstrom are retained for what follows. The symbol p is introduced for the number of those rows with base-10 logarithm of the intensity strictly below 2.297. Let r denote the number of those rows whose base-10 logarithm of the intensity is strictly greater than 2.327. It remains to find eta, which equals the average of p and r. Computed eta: 8.00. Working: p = 0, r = 16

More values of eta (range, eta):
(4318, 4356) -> 6.50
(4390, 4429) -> 6.00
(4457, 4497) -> 7.50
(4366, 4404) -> 6.50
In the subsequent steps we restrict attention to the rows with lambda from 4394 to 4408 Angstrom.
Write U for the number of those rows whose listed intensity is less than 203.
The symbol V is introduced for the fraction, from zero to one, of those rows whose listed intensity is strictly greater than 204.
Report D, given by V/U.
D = 0.024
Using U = 6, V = 0.14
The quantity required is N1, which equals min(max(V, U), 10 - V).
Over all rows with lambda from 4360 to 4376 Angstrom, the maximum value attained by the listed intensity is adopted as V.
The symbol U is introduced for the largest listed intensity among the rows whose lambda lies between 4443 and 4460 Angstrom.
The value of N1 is -210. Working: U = 232.8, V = 220.1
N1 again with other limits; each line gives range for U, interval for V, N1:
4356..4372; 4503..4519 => -239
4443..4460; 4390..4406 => -196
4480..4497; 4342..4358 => -201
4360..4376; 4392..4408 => -196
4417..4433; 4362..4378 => -210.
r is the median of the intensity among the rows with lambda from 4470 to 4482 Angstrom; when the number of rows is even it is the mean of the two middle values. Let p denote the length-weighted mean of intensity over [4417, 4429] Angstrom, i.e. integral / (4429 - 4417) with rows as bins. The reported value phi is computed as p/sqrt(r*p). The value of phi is 0.97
